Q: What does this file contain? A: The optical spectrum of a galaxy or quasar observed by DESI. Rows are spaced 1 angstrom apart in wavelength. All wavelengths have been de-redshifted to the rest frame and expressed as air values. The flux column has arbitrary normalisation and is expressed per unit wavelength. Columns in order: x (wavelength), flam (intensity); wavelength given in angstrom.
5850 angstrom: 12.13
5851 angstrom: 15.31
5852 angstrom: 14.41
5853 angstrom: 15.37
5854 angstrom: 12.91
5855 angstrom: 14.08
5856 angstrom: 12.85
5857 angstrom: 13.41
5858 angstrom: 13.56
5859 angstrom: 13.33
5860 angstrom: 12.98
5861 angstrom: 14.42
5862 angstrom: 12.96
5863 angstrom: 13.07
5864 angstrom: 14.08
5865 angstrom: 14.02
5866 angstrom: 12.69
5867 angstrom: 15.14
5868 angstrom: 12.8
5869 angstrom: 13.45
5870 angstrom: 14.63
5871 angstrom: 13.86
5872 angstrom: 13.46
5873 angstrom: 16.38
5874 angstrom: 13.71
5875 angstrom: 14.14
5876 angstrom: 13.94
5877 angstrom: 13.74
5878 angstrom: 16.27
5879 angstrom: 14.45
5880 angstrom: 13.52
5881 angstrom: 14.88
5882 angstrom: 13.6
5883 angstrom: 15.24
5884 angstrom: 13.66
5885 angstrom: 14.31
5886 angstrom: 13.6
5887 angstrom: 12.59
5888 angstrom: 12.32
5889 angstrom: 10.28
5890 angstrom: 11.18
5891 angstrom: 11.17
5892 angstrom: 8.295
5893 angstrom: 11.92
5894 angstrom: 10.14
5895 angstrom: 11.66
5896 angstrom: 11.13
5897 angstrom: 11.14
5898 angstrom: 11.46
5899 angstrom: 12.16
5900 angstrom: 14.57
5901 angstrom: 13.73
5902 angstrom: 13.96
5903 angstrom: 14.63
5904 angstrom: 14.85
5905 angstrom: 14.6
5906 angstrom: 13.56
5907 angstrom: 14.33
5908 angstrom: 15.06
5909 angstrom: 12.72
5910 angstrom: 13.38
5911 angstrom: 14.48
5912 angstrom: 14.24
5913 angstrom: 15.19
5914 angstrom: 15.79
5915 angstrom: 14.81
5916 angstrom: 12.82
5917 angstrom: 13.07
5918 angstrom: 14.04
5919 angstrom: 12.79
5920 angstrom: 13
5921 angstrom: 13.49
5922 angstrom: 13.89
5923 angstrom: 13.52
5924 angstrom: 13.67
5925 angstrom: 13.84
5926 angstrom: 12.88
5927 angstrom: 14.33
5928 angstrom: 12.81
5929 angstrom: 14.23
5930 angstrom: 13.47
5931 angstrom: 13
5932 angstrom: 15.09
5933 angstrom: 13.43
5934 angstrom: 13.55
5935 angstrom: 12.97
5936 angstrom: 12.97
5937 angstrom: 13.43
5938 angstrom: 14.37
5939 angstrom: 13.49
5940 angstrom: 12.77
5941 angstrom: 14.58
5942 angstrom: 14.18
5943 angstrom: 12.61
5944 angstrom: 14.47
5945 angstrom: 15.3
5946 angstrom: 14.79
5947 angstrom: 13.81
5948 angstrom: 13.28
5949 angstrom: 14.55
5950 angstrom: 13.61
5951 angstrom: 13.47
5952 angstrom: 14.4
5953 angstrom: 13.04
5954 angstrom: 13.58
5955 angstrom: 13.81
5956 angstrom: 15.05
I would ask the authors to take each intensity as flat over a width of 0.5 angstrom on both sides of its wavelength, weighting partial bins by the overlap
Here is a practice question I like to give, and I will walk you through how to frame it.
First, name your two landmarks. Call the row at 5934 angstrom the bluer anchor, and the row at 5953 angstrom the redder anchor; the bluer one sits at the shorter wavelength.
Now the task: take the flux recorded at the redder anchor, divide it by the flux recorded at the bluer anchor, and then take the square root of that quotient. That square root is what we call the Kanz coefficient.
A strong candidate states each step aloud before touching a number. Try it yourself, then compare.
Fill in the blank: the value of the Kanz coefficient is 0.98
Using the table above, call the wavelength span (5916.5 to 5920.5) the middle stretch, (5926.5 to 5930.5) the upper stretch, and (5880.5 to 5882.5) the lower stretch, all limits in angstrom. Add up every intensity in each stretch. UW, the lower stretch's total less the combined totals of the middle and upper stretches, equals -79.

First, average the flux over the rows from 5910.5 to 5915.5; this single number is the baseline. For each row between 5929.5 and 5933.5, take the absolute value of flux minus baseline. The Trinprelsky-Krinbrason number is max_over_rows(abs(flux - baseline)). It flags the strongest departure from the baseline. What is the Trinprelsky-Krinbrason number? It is 1.90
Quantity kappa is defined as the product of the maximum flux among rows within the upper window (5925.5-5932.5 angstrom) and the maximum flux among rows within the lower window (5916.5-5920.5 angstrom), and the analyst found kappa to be 212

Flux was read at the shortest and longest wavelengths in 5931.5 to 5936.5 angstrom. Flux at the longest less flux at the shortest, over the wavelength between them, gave -0.53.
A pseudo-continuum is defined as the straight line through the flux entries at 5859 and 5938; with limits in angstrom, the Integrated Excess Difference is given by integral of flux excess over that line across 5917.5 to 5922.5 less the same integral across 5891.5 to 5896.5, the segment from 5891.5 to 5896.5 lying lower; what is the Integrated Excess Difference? 12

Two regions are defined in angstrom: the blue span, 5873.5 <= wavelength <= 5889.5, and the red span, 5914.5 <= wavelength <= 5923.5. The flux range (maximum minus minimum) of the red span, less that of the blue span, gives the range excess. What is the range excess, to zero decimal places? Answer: -4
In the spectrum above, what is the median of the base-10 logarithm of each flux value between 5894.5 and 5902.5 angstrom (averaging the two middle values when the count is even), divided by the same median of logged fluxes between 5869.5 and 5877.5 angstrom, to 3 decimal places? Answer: 0.941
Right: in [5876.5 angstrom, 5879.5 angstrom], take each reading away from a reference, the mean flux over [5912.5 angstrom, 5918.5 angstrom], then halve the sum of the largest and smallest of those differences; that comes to -0.7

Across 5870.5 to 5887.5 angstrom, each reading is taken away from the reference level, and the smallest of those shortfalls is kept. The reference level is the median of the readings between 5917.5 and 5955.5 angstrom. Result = -2.8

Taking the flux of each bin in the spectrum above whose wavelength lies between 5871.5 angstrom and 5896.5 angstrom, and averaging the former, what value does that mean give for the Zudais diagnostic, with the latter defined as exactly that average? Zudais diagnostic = 13.0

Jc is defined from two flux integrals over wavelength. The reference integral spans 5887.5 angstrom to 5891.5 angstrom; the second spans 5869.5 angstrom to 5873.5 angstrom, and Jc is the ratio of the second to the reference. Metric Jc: 1.30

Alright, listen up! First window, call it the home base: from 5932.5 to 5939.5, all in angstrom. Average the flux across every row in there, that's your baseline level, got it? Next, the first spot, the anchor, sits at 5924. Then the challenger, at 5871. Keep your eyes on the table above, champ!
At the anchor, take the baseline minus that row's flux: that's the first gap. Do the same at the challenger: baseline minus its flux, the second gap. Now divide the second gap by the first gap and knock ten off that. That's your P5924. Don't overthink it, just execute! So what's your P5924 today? -8.1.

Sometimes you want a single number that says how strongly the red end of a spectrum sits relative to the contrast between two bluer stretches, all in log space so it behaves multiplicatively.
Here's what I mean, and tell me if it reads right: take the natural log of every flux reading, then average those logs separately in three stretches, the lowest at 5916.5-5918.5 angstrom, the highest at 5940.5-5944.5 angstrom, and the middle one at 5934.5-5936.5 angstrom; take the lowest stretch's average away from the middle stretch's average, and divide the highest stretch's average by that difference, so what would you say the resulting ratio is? -61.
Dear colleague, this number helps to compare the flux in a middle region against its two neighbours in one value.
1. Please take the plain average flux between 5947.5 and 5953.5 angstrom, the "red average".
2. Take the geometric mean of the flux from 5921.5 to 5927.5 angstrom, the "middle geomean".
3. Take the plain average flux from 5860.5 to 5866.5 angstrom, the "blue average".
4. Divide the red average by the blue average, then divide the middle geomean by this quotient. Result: 13.5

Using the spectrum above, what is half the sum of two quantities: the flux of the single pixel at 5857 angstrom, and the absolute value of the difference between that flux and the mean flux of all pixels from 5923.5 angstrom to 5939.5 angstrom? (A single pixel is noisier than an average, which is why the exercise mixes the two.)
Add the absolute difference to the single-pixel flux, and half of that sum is 6.8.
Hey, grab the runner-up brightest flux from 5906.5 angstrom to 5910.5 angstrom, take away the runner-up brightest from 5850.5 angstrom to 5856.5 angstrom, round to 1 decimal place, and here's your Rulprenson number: -1.0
